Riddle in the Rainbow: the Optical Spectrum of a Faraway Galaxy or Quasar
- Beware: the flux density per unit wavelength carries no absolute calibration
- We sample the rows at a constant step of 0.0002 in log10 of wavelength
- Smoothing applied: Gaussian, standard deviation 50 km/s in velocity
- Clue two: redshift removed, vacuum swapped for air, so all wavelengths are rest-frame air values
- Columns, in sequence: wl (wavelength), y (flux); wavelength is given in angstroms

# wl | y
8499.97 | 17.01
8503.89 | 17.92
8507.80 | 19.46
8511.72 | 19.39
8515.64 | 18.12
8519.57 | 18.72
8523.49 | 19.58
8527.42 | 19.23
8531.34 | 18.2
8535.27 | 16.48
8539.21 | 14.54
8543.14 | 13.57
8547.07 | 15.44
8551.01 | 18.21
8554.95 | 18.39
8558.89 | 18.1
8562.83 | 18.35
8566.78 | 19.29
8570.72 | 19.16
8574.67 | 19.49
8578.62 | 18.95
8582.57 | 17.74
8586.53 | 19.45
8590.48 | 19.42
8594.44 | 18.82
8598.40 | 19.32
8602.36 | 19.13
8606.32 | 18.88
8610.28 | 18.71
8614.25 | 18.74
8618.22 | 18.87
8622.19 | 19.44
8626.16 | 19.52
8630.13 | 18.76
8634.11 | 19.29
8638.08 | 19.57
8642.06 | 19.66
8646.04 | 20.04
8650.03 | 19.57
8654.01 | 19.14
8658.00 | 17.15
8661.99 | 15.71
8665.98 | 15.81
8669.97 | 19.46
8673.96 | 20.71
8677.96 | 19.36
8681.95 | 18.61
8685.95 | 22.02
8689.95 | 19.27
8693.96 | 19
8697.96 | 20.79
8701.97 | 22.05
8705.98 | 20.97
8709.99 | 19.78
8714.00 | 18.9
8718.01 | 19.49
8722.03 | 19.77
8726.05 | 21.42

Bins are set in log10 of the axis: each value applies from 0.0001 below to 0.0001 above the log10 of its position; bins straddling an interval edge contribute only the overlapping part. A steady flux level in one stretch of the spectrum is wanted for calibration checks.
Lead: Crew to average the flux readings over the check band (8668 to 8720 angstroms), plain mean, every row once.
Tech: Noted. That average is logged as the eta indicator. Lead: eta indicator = 20.0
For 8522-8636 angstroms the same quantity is 18.4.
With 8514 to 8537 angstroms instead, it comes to 18.4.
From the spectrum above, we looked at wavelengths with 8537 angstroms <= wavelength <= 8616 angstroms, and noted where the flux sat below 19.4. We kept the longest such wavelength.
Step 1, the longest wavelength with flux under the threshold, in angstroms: 8614.25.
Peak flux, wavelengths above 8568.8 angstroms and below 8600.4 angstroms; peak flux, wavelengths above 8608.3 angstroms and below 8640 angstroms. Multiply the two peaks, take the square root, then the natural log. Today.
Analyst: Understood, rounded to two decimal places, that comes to 2.97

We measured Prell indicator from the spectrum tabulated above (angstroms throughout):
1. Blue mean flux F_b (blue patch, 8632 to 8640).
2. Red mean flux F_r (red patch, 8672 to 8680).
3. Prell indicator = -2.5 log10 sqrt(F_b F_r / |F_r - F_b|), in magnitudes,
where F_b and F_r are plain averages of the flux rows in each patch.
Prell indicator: -3.5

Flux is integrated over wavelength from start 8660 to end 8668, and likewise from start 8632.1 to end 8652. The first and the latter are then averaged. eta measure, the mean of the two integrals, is 258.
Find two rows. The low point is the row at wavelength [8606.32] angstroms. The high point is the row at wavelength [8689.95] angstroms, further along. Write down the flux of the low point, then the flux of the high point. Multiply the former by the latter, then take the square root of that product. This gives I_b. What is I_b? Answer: 19.1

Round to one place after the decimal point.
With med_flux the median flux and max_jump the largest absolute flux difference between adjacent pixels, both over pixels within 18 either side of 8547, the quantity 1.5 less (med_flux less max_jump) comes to -13.8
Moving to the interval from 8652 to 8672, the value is -12.0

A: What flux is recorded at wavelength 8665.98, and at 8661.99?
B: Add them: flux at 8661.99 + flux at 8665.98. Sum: 32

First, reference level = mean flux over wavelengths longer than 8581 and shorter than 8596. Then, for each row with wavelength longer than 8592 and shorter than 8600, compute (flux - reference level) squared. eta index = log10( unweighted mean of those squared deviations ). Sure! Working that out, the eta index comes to -1.0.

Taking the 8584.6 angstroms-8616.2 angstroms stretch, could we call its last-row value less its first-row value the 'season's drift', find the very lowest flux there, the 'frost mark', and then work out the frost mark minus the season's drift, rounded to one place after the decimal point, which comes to 19.4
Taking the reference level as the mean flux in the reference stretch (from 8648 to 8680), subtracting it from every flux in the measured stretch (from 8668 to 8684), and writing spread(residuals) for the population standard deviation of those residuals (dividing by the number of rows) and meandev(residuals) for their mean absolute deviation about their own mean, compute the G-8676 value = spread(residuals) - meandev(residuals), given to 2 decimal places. 0.17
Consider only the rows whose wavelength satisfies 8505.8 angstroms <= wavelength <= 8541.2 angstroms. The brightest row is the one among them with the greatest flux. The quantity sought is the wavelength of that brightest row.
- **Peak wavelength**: 8523.49 angstroms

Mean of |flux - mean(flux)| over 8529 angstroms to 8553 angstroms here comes 1.6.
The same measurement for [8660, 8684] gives 1.7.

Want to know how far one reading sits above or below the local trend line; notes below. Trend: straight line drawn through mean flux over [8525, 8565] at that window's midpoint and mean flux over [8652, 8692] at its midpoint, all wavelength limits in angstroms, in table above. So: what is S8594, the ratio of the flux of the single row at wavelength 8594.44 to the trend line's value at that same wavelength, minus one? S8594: 0.06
